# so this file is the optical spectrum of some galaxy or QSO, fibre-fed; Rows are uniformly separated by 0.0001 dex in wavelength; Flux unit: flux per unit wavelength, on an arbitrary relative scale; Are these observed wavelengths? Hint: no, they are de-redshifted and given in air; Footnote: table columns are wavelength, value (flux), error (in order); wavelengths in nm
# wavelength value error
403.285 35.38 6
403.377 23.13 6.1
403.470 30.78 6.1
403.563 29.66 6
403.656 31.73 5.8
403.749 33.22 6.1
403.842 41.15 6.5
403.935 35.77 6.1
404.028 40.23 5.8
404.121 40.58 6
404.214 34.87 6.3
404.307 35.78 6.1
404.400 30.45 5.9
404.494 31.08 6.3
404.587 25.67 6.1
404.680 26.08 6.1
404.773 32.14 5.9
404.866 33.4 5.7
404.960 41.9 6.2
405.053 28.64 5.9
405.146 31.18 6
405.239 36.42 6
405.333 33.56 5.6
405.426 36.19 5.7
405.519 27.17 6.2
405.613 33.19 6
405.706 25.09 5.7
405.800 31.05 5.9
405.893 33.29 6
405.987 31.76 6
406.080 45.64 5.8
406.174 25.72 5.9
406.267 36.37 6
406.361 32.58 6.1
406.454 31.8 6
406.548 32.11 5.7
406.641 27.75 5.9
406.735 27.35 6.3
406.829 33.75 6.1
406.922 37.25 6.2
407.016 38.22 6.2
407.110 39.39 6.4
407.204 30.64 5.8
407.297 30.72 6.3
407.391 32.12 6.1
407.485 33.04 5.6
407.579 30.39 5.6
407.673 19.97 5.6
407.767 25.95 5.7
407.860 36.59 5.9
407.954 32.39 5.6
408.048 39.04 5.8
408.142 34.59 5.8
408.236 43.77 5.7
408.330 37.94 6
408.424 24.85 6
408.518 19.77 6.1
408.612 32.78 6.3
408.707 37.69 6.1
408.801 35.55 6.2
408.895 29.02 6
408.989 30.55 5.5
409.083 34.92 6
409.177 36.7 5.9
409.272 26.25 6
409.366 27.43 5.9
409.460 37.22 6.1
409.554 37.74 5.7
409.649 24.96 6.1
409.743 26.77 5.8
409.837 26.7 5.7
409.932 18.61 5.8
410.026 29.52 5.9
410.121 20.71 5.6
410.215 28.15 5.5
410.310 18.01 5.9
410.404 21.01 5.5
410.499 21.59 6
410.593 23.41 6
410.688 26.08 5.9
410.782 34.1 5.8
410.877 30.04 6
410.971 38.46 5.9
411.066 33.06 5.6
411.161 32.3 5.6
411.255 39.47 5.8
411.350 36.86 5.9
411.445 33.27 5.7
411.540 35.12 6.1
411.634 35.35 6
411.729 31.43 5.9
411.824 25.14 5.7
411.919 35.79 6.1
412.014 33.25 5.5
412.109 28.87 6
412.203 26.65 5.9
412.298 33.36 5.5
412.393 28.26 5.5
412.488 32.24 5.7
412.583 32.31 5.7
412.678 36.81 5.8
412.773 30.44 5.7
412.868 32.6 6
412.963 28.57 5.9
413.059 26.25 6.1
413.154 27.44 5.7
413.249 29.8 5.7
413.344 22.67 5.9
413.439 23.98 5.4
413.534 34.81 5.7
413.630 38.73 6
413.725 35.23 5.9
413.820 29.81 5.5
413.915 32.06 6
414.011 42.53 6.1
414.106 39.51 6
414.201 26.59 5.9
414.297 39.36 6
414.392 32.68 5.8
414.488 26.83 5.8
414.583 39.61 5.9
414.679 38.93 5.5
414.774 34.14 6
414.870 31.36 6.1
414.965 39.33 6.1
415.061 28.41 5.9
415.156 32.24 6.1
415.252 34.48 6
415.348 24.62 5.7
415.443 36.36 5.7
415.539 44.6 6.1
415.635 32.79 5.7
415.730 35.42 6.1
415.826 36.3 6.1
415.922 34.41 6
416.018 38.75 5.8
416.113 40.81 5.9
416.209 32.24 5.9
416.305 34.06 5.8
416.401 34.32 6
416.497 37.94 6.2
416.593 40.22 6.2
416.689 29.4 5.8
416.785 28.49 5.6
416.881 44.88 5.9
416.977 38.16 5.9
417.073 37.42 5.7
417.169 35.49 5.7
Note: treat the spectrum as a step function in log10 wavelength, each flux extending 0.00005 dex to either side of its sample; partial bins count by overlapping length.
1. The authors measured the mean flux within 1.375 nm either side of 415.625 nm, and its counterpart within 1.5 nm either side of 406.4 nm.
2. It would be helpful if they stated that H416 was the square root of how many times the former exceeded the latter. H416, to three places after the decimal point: 1.042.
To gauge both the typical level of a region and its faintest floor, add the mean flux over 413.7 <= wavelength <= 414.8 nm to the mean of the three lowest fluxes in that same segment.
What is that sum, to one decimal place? 62.5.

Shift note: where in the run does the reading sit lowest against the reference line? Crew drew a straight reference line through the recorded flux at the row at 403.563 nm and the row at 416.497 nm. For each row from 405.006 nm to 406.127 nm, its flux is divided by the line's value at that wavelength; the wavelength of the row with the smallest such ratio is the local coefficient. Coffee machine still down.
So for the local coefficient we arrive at 405.706 nm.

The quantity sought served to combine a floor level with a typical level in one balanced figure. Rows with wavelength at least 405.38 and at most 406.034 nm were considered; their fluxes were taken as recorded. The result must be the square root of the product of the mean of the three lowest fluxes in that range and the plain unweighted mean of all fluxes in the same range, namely 29.4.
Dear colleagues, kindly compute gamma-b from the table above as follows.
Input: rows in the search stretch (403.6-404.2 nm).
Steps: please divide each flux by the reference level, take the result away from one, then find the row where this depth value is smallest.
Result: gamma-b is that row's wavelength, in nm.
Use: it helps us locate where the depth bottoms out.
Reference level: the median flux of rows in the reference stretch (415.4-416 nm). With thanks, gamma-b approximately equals 403.842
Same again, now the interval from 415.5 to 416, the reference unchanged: 415.539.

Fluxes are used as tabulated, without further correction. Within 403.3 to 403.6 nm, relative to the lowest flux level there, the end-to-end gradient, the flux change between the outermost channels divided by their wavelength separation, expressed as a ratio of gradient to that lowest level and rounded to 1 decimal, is 1.5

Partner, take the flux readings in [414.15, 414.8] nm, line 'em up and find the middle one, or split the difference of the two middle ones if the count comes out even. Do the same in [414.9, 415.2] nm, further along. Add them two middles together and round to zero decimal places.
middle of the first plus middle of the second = 66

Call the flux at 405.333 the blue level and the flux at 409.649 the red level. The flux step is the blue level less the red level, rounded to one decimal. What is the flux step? 8.6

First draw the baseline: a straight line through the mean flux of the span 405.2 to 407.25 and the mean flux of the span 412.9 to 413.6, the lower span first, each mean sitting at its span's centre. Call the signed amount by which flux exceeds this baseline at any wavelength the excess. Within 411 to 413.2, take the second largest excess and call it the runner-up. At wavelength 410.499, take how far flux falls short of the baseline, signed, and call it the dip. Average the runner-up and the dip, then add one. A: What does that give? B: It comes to 9.4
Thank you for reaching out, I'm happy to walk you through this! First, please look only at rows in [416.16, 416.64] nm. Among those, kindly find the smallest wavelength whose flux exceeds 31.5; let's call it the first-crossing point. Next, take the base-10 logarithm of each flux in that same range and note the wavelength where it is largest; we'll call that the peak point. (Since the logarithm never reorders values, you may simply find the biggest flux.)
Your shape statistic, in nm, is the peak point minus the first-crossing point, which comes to 0.38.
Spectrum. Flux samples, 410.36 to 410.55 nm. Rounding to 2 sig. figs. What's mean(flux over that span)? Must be 21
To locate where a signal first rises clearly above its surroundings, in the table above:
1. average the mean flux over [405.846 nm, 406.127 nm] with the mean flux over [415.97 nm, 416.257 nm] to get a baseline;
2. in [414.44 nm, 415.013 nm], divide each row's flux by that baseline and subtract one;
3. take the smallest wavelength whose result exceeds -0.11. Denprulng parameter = 414.583 nm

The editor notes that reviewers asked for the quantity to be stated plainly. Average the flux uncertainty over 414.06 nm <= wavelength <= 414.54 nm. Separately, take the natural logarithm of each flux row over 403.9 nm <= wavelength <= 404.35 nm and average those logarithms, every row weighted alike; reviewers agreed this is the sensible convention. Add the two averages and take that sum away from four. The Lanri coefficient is -5.52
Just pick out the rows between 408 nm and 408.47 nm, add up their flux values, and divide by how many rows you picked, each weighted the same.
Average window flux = 36.0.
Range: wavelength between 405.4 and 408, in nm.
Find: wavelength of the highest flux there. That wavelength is 406.080 nm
